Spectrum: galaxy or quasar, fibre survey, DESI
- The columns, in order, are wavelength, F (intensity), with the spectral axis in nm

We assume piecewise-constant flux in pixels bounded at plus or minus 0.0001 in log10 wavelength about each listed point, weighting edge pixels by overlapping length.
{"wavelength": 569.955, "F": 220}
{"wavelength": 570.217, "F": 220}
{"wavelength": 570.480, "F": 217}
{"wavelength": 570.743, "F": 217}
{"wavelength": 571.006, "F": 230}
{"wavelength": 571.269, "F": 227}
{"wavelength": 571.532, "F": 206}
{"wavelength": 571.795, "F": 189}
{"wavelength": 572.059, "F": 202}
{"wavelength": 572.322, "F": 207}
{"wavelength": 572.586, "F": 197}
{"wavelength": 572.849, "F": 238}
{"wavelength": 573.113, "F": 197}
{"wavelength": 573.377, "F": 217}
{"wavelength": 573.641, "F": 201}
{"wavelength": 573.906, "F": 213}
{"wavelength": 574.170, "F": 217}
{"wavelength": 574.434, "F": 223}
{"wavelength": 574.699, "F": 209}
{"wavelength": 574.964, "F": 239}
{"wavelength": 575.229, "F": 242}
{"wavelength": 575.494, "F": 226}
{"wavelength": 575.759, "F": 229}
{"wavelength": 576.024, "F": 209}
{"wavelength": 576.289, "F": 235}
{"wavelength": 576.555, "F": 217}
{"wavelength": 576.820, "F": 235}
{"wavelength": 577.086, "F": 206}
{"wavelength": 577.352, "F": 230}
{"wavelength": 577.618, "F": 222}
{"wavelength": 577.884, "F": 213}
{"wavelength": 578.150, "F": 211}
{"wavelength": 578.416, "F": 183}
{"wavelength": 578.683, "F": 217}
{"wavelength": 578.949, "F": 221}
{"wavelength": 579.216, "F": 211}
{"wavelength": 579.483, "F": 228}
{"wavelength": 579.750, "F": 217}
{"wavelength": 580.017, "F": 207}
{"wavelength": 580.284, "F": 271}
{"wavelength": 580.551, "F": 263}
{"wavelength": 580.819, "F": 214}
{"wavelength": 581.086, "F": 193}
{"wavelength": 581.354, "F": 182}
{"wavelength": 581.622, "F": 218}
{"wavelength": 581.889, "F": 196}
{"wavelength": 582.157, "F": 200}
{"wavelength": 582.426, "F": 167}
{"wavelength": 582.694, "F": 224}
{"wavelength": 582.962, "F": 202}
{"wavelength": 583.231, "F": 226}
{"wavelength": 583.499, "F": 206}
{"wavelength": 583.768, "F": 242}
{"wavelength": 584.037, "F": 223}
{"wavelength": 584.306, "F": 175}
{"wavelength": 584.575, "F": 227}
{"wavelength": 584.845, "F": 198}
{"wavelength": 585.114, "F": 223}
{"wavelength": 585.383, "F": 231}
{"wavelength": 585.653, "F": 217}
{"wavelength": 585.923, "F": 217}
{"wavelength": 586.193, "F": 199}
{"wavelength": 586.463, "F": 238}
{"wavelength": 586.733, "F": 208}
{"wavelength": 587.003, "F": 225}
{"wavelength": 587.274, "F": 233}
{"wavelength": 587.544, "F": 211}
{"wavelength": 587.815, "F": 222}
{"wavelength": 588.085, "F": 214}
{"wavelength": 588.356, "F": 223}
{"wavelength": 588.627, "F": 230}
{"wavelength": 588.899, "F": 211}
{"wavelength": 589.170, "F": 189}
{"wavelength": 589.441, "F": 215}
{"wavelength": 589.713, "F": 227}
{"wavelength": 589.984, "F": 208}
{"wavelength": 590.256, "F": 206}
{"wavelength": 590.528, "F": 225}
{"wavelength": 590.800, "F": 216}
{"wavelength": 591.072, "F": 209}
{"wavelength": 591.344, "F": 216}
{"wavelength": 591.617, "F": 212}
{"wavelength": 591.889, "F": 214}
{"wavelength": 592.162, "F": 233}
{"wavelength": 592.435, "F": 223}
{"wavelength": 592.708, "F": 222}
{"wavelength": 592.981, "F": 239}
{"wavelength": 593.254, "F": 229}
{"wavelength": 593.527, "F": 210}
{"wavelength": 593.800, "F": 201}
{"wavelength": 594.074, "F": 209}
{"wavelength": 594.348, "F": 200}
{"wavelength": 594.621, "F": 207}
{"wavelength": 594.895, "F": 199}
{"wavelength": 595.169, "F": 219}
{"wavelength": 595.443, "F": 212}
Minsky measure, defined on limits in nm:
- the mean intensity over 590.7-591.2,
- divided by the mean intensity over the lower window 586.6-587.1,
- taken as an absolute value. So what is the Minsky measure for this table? 0.98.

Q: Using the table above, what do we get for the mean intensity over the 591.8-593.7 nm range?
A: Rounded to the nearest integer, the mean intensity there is 224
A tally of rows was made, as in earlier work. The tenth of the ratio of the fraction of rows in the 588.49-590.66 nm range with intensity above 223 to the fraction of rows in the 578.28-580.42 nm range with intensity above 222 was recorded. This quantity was 0.150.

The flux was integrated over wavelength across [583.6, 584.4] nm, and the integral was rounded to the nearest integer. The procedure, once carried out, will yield 172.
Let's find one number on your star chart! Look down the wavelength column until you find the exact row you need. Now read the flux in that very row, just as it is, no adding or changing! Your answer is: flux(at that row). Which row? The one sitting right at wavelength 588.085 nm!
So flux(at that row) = 214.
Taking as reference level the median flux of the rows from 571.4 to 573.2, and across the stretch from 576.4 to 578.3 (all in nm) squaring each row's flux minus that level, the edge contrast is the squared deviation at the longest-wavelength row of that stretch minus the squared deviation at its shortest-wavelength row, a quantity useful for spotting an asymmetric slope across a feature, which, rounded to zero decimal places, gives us -144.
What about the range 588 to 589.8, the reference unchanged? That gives 481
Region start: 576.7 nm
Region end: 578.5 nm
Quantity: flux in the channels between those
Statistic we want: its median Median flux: 213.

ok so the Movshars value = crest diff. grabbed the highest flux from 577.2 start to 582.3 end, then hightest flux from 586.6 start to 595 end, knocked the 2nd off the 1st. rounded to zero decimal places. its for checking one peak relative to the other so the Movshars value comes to 32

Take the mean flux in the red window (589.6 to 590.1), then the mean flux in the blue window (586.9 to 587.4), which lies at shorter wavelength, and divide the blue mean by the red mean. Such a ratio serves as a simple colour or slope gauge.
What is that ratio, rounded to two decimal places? 1.05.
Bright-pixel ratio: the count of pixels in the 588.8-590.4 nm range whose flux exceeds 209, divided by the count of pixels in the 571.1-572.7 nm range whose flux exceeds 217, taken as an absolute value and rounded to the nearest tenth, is 3.0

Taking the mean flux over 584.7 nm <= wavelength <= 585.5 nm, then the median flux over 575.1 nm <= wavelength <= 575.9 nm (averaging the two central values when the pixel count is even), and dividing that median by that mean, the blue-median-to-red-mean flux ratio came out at 1.05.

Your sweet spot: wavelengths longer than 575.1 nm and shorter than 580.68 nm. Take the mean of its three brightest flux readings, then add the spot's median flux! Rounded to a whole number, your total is 480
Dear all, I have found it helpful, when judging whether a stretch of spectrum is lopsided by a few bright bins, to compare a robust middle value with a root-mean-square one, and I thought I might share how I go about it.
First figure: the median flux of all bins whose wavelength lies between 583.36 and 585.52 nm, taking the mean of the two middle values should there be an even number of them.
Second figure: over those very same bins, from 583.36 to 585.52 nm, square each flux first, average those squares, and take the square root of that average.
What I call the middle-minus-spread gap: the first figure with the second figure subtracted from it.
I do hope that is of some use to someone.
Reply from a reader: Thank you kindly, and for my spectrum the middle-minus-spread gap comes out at 6.4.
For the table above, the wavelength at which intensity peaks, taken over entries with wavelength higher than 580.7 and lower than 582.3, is 581.622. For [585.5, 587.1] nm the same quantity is 586.463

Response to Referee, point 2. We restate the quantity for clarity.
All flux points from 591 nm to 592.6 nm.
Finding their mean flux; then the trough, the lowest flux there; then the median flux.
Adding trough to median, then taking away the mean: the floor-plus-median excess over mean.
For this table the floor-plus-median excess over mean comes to 206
